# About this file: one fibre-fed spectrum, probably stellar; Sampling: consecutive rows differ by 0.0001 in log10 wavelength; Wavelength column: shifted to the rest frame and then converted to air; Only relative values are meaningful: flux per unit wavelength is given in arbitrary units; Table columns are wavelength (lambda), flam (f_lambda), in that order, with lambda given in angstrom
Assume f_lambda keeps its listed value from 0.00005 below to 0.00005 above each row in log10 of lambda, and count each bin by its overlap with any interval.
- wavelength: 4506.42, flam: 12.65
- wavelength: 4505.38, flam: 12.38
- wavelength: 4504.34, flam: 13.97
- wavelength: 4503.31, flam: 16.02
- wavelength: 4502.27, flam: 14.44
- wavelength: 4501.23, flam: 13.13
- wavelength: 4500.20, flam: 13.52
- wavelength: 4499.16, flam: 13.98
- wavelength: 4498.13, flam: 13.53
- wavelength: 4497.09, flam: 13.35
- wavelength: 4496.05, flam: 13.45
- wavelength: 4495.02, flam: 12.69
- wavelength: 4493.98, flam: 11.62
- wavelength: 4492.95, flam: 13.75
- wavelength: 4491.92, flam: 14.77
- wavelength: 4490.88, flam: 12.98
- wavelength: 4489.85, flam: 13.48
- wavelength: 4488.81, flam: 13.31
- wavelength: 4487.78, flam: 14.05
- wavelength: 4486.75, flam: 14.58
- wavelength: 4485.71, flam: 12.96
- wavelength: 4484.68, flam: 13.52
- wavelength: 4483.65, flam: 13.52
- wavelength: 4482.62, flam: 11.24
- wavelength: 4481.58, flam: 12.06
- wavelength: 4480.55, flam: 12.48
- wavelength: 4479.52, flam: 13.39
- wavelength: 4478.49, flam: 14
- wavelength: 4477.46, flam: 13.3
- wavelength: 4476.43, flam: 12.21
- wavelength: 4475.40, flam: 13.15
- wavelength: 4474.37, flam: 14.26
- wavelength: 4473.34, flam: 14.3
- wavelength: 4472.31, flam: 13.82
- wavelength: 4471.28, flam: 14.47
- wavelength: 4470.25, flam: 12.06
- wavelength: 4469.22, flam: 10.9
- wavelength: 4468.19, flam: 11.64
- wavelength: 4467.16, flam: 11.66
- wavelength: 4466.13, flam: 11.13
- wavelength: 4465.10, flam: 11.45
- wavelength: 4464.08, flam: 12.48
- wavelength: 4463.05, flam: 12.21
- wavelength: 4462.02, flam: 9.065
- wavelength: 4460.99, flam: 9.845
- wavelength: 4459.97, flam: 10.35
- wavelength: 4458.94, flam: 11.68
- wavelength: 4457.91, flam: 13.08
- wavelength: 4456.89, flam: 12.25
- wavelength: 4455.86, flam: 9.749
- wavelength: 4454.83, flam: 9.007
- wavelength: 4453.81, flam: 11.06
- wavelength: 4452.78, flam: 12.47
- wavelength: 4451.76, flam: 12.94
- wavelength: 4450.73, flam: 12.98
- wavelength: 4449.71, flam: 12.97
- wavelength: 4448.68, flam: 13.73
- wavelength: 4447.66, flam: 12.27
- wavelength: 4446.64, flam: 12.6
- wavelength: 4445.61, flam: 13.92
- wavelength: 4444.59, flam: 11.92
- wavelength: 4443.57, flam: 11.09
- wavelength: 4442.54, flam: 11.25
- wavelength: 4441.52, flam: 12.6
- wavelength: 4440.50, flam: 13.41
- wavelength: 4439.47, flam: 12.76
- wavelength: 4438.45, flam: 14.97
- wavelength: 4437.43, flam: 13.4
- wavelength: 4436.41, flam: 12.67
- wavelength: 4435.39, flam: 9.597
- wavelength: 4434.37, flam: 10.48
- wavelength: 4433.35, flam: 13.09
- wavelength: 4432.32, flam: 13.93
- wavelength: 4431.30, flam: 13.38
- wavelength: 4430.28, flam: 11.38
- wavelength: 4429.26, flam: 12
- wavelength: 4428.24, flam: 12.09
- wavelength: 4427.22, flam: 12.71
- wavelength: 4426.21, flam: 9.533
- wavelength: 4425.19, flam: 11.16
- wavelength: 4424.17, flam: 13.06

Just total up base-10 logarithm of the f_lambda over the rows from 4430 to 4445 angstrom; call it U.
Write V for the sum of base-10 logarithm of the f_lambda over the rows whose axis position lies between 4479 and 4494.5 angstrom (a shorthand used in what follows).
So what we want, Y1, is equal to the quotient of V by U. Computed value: 1.03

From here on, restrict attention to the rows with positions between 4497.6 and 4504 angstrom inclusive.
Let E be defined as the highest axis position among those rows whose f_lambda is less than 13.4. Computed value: 4501.23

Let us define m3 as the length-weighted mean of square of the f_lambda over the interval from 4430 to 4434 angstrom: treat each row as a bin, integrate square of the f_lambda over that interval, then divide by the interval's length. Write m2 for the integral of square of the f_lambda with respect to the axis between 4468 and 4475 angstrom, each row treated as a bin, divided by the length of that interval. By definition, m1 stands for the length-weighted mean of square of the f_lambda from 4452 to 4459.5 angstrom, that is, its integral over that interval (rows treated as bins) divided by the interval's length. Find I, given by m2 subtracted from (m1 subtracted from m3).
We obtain -137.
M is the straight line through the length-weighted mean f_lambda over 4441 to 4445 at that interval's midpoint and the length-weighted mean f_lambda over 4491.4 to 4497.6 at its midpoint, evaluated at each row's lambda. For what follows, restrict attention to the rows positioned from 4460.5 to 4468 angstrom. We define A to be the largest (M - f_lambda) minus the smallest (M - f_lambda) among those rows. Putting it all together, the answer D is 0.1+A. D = 3.5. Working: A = 3.4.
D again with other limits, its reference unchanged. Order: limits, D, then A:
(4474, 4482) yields 2.5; 2.4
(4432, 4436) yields 4.5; 4.4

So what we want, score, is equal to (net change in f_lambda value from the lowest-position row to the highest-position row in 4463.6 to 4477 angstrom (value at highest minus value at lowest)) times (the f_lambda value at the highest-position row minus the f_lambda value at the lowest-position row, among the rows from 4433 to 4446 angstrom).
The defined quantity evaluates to -0.2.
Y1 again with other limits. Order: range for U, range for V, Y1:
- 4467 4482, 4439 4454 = 0.99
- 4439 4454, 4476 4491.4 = 1.02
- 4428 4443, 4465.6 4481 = 1.01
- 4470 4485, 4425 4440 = 0.97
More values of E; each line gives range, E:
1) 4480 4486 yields 4485.71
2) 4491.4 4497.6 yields 4497.09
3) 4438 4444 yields 4443.57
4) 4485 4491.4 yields 4490.88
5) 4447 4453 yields 4452.78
